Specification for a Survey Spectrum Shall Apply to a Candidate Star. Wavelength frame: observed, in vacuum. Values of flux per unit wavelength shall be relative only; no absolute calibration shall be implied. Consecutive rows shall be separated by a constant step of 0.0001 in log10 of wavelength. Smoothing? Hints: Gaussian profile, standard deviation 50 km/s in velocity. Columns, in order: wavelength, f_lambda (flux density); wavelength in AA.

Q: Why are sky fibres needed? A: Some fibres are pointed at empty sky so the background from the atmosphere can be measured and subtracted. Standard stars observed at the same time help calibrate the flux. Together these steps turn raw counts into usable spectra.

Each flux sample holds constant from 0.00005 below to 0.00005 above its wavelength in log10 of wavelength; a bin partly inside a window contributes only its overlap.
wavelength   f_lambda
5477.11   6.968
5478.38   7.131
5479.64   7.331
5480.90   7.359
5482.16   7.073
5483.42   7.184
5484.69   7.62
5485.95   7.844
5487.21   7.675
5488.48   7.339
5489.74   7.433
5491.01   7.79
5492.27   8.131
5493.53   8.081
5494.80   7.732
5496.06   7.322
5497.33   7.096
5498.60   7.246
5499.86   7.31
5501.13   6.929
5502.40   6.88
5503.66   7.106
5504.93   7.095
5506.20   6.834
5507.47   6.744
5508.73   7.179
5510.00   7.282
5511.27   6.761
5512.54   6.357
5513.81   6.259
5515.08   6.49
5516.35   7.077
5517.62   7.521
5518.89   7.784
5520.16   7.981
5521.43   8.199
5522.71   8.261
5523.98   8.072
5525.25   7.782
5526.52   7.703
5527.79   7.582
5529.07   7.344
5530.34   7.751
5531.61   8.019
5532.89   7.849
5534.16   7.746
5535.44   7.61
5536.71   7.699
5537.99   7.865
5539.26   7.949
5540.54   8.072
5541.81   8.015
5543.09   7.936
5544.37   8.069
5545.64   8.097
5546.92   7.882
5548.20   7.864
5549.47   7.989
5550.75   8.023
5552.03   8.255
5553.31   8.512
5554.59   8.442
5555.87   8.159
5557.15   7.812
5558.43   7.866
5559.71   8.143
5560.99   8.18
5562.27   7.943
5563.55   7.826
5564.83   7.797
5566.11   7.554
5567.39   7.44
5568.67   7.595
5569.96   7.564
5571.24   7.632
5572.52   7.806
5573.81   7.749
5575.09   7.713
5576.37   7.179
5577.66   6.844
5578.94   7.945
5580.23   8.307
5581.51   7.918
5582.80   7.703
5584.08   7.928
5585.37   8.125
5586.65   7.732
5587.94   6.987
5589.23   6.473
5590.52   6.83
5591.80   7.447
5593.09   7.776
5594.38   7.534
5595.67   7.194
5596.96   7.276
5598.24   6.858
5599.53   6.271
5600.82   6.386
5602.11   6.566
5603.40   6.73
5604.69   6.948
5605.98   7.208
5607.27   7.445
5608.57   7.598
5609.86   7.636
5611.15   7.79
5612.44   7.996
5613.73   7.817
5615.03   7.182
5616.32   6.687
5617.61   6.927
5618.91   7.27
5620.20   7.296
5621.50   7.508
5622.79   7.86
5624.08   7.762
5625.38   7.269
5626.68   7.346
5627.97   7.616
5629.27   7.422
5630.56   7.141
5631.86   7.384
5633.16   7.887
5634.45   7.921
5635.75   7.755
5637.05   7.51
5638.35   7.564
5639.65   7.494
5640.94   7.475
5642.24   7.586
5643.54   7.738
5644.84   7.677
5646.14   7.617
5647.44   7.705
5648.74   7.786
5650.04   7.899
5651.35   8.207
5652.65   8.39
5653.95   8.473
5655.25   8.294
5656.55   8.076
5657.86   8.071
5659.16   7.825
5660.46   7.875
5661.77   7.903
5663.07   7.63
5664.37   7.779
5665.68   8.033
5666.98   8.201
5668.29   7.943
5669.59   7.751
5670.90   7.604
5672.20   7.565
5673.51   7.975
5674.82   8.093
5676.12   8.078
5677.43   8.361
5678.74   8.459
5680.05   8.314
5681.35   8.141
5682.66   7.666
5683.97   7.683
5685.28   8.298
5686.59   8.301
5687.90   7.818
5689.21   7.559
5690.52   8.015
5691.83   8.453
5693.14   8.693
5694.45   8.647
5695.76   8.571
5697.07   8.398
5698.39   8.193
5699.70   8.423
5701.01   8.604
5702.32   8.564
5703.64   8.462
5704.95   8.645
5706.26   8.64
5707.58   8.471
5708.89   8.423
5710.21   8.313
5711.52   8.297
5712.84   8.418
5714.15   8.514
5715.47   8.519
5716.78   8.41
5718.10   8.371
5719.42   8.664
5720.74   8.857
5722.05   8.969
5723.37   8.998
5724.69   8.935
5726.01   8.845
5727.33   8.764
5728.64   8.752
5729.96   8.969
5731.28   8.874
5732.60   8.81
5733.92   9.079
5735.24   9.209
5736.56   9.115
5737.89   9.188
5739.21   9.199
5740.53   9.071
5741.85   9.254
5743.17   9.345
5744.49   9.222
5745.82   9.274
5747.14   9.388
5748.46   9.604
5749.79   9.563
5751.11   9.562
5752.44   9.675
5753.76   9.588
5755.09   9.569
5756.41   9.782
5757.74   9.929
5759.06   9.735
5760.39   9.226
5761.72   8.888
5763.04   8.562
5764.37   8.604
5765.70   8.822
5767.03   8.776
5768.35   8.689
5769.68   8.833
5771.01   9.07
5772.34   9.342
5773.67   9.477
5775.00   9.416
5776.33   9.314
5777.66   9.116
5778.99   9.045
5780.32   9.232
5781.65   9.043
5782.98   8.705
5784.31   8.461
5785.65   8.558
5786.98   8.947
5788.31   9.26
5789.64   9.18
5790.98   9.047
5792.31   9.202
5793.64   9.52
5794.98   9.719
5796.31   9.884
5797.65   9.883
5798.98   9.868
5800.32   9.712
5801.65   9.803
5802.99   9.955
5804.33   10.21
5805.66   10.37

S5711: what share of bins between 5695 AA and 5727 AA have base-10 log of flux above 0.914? 0.96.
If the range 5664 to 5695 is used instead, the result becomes 0.33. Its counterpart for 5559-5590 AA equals 0.04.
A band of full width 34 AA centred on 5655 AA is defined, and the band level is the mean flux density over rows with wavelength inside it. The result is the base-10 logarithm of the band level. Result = 0.90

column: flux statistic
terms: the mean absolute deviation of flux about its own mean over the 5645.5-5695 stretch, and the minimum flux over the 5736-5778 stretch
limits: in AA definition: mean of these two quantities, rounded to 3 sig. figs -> 4.41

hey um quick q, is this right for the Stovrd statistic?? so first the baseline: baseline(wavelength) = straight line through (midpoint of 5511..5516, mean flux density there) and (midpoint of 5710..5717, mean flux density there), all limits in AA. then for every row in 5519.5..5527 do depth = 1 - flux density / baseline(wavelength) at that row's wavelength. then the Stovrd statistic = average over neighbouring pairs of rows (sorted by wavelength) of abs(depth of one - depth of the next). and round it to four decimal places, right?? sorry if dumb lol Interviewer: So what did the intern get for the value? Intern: 0.0259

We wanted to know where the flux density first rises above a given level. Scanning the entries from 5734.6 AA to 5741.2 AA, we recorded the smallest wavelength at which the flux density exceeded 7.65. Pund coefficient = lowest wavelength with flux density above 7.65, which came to 5735.24 AA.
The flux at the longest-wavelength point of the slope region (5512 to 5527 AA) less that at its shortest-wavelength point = 1.3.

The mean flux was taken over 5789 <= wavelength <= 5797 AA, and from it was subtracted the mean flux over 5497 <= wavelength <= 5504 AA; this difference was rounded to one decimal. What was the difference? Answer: 2.3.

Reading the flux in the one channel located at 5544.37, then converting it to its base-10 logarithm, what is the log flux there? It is 0.907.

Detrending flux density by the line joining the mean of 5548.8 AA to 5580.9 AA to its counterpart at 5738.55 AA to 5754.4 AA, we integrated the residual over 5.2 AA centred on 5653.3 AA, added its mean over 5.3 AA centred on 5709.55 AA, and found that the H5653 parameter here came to -2.1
